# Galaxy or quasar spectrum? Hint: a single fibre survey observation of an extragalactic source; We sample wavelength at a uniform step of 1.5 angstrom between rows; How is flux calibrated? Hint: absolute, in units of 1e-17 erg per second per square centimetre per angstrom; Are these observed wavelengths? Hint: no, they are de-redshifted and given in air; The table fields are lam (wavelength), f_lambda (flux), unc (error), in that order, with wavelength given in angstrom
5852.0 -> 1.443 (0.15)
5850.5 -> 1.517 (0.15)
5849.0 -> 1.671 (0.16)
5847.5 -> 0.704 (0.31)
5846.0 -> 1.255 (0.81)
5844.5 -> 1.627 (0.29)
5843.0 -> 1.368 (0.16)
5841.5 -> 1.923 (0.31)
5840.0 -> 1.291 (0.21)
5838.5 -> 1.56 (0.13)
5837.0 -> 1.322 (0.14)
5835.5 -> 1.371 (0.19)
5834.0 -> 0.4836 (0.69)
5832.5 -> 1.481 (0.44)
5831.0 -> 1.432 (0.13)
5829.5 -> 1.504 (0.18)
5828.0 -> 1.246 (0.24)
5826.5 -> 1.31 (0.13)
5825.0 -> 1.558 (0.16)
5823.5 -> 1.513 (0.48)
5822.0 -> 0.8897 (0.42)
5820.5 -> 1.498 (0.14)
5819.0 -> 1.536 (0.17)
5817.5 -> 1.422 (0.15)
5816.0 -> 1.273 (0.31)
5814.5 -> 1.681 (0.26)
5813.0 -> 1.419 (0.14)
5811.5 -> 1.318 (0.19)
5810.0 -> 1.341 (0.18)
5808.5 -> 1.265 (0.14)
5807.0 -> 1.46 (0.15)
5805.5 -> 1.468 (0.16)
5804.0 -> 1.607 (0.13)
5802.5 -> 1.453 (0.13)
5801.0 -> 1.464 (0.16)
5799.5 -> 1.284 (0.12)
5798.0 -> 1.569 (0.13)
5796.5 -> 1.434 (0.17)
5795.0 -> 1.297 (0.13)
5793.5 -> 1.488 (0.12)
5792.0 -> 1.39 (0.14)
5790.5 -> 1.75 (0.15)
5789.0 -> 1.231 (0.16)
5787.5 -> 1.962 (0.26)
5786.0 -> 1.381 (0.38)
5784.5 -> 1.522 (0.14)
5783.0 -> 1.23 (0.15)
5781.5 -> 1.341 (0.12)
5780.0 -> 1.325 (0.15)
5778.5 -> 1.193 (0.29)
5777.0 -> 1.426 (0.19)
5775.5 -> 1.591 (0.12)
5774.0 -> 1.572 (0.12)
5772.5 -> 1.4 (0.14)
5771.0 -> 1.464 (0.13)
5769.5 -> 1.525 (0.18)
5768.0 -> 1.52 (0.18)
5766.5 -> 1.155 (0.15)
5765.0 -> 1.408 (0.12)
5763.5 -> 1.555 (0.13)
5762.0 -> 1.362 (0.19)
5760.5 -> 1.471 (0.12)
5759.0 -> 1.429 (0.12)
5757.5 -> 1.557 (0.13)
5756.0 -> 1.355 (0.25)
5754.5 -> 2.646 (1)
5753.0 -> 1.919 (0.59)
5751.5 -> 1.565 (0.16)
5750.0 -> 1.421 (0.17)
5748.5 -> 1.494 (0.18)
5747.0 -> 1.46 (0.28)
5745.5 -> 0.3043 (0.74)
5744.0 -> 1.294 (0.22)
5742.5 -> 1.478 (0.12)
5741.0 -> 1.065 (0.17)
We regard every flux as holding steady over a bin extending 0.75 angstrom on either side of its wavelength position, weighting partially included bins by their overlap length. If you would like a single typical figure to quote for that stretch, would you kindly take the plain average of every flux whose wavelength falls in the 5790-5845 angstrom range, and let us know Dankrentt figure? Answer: 1.41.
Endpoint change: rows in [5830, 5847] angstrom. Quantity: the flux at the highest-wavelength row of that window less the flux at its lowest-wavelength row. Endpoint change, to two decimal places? -0.18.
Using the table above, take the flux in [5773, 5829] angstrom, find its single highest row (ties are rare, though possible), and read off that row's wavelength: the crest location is 5787.5 angstrom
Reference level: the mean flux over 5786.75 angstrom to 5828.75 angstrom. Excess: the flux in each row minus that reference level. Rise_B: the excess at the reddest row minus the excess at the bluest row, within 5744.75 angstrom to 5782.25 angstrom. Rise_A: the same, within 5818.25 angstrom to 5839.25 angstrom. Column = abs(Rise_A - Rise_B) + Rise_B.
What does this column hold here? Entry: 2.05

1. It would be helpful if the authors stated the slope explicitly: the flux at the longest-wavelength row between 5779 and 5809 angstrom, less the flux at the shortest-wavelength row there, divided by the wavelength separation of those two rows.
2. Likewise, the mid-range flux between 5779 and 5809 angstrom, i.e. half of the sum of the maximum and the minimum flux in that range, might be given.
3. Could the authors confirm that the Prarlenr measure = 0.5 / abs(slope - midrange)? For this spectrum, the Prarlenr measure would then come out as 0.31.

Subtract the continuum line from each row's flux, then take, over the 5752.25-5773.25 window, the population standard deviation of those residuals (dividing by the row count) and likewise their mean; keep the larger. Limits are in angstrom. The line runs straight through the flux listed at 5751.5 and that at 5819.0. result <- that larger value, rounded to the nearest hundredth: 0.34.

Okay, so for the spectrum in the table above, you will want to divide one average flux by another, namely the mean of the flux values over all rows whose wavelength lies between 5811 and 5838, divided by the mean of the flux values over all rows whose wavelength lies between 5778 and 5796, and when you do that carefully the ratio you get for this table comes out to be 0.945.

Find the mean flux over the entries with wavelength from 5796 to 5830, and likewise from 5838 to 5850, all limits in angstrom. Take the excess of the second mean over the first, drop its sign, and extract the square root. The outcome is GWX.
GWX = 0.11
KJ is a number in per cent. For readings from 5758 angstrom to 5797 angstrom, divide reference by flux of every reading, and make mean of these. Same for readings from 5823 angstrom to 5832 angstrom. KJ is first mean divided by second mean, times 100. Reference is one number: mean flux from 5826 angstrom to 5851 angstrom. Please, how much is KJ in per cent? 100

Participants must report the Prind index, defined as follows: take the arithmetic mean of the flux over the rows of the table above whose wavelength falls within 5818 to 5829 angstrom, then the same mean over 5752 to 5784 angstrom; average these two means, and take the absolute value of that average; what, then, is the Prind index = 1.43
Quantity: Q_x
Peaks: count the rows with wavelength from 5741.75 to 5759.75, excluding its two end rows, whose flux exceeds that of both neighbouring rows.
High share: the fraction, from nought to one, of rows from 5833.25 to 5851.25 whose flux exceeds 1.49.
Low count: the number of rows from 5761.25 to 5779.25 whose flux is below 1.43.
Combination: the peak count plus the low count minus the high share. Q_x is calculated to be 8.583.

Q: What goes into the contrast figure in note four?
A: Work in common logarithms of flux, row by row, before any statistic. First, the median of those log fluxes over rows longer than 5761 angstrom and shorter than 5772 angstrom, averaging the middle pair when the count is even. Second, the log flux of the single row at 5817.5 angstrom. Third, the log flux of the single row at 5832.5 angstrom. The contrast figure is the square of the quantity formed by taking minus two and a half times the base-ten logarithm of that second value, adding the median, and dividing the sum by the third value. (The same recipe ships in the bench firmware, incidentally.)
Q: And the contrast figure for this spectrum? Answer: 167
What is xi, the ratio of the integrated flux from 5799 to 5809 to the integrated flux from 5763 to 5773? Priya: 1.00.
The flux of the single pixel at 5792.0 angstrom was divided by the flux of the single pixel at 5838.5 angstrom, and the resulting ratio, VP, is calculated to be 0.89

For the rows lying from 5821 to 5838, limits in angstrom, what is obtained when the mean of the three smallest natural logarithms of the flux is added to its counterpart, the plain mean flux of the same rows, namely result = 1.1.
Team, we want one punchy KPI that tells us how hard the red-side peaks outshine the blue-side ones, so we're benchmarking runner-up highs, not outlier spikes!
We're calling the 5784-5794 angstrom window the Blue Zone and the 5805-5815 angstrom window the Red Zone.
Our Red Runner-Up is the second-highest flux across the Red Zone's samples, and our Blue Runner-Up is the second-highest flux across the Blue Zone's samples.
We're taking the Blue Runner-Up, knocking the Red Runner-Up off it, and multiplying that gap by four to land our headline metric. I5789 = 1.1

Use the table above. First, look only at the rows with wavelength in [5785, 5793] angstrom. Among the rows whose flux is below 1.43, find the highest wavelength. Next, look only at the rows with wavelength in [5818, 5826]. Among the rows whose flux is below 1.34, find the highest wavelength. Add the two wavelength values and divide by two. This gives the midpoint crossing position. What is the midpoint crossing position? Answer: 5807.0 angstrom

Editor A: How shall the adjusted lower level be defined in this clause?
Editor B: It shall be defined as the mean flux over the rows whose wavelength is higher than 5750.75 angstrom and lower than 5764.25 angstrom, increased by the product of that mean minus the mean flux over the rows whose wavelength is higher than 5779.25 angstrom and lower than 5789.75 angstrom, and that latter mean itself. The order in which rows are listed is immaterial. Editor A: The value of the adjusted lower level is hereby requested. 1.97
